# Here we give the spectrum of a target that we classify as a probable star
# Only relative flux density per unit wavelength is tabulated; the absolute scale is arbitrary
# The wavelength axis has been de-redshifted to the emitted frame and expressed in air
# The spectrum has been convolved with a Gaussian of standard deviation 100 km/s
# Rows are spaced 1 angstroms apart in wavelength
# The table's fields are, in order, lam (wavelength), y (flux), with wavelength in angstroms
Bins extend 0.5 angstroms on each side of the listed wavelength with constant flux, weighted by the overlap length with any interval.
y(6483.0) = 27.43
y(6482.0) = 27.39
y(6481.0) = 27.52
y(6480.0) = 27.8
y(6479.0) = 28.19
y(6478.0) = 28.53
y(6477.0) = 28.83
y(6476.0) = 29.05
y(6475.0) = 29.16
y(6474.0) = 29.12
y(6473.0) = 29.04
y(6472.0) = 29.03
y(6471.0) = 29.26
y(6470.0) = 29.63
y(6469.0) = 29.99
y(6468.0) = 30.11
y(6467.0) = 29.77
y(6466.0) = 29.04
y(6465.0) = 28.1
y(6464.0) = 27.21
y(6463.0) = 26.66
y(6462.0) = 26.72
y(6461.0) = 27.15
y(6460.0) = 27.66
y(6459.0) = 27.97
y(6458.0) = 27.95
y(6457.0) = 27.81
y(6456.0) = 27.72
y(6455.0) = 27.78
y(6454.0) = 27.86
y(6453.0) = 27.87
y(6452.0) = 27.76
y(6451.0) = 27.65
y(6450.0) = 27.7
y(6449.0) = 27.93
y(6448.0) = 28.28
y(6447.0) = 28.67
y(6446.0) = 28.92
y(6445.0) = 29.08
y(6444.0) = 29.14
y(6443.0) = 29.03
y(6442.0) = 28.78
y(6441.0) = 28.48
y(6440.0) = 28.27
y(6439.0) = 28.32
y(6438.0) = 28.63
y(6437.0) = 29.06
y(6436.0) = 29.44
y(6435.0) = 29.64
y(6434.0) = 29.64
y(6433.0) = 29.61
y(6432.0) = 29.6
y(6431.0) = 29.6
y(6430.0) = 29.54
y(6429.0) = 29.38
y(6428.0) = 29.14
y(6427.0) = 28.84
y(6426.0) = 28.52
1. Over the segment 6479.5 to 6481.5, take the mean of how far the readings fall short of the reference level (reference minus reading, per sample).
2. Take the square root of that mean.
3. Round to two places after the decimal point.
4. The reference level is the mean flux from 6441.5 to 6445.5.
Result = 1.16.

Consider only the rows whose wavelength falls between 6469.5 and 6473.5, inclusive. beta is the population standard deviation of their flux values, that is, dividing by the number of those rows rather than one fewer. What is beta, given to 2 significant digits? 0.24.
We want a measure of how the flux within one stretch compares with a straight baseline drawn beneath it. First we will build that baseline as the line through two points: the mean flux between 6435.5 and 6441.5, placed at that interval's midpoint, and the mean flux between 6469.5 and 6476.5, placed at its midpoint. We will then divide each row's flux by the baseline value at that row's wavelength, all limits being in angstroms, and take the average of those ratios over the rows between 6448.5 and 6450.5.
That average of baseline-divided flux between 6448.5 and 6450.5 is 0.96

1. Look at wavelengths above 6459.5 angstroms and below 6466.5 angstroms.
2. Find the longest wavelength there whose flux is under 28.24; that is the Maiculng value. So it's 6465.0 angstroms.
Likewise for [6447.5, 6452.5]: 6452.0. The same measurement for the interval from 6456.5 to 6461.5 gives 6461.0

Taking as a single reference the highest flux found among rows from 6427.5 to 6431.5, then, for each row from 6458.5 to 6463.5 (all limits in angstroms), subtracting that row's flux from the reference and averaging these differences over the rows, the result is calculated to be 2.4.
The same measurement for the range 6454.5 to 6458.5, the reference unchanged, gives 1.8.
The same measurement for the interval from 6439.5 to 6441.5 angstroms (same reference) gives 1.2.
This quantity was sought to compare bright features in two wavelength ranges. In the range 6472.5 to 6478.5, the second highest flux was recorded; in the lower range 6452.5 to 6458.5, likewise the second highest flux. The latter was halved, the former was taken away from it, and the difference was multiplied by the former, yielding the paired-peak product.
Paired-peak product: -442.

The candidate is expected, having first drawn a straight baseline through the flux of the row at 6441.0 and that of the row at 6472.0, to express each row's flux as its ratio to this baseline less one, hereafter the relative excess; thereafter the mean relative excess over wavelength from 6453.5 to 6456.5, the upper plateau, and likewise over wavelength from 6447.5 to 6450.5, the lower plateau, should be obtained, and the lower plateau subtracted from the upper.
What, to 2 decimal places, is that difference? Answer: -0.01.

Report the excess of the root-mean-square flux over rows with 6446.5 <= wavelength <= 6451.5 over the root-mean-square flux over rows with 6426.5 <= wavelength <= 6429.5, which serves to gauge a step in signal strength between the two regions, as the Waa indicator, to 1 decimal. -1.1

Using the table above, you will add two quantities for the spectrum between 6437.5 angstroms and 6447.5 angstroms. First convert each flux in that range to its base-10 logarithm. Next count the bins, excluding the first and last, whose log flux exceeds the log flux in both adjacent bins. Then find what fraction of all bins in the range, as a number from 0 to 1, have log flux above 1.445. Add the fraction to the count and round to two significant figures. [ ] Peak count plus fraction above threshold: 2.0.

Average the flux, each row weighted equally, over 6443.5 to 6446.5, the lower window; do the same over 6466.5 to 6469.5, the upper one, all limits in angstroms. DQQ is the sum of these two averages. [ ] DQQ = 59.0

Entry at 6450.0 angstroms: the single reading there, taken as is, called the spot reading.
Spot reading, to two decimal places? 27.70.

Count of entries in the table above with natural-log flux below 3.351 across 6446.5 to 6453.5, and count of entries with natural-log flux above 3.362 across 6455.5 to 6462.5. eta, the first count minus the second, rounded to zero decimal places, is 6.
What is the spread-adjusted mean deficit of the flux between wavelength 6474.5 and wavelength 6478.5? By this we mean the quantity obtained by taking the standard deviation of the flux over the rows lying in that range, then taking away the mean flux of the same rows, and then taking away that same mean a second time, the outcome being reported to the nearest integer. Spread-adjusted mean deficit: -58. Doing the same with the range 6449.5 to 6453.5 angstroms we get -55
